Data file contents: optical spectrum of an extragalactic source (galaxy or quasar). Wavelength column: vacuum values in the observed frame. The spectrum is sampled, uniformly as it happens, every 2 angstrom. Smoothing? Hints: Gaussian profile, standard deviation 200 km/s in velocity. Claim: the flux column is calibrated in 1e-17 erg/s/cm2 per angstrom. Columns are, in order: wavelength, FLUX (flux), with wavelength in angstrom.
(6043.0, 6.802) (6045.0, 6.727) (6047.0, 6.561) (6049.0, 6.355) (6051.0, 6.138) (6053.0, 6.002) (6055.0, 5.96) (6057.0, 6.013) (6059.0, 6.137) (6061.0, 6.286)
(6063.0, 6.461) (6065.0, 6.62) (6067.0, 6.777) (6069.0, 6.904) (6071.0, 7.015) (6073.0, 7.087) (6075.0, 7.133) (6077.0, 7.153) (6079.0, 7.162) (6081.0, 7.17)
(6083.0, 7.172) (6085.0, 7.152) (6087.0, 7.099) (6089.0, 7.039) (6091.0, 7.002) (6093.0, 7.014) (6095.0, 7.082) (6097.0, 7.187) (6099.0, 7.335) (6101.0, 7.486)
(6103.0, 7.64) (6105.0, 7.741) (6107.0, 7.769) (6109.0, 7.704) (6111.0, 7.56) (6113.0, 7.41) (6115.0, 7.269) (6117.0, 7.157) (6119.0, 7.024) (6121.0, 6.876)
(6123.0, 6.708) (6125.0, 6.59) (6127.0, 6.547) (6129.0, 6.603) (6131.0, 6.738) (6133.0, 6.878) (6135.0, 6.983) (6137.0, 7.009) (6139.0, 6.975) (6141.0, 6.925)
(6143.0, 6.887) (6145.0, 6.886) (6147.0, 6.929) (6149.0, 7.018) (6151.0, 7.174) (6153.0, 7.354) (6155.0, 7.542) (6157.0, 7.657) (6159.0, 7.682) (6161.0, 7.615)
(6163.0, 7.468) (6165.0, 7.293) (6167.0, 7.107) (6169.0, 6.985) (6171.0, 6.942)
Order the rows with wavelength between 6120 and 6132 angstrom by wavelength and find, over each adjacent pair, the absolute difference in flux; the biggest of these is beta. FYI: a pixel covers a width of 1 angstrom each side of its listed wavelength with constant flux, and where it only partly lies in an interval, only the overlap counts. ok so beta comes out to 0.168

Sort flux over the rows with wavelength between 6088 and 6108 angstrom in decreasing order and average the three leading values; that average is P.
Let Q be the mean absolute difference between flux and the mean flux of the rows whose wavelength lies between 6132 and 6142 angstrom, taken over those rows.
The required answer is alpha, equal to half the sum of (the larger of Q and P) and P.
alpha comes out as 7.7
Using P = 7.7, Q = 0.042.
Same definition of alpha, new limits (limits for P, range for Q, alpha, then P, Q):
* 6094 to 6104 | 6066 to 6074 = 7.5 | 7.5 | 0.105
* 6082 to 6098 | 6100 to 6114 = 7.2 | 7.2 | 0.112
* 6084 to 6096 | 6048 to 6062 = 7.1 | 7.1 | 0.116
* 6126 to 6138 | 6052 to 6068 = 7.0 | 7.0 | 0.254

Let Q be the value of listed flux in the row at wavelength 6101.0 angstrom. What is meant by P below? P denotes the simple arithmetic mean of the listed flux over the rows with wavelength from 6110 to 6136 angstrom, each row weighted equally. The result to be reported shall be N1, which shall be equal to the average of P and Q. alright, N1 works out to 7.22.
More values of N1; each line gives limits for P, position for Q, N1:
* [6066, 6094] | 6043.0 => 6.93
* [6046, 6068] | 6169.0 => 6.64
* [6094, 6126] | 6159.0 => 7.48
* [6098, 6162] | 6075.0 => 7.16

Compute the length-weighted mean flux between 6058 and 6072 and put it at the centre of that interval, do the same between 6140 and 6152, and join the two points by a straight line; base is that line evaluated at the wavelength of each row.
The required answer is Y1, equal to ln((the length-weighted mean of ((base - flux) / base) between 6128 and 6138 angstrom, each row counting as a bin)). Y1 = -4.6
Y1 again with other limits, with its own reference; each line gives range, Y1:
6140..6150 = -5.3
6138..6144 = -6.0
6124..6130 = -3.1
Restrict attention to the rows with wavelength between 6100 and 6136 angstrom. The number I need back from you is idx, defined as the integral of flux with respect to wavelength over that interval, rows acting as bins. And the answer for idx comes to 257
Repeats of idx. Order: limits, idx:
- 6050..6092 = 283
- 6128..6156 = 196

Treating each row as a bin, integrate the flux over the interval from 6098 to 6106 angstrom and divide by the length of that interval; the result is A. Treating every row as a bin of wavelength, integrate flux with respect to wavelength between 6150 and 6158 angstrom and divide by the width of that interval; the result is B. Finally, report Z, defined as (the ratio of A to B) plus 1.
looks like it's 2.02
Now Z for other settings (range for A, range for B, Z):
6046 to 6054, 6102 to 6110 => 1.81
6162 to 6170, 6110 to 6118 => 1.98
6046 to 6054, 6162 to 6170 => 1.87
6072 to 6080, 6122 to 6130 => 2.08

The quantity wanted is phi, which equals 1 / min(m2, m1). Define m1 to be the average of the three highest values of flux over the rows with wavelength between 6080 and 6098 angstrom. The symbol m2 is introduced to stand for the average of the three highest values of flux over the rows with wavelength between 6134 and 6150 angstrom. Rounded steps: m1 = 7.2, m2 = 7.0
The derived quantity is 0.143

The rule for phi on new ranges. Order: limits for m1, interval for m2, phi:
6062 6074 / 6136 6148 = 0.143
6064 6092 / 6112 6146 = 0.140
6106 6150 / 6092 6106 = 0.131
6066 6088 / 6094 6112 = 0.140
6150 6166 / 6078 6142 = 0.131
